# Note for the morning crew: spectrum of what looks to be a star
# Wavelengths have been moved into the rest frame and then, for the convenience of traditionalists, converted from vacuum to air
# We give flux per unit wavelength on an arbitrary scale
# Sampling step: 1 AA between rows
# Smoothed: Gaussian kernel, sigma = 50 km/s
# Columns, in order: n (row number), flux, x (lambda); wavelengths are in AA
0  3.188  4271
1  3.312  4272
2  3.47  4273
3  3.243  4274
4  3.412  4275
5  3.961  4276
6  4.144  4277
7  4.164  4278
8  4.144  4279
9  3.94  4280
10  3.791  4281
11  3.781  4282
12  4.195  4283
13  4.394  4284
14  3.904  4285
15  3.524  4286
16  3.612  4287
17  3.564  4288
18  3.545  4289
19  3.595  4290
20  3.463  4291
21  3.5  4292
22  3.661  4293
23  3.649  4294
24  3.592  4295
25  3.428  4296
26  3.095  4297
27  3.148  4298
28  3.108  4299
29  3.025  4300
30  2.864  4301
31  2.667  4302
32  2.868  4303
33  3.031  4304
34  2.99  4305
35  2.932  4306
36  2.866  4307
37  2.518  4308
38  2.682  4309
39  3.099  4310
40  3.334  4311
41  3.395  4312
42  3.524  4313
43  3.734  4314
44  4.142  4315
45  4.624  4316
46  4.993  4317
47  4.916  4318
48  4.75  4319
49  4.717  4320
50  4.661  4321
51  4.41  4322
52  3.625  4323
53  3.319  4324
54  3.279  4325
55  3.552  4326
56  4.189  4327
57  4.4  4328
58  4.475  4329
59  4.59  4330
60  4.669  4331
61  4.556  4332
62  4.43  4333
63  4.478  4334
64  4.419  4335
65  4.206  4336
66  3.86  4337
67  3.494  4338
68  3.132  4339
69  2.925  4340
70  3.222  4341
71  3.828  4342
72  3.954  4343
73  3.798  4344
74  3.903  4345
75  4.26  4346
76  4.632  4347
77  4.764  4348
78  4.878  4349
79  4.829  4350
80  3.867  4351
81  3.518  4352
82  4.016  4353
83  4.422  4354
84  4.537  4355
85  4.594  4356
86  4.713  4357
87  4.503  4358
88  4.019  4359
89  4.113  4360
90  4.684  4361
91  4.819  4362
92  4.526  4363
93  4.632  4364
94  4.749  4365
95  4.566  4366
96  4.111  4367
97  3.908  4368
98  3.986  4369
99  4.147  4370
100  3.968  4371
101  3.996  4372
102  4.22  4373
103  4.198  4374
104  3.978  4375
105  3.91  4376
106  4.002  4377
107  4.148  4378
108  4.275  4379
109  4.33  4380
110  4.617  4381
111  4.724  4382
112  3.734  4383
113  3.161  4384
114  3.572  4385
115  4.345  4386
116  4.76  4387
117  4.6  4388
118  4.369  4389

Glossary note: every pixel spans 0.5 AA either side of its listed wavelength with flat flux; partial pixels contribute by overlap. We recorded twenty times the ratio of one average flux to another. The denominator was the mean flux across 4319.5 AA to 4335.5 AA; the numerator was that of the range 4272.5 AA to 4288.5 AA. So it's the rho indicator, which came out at 18.1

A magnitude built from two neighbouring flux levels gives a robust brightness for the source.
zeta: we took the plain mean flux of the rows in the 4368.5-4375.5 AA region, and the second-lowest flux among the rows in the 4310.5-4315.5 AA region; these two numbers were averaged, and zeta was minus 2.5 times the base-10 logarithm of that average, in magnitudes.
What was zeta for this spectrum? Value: -1.43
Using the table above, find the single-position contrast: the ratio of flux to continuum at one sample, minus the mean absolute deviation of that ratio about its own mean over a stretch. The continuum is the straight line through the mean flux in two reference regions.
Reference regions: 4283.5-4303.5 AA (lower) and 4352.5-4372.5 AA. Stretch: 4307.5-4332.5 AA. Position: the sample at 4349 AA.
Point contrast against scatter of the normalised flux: 1.01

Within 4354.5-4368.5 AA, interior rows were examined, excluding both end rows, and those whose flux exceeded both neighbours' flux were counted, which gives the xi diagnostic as 3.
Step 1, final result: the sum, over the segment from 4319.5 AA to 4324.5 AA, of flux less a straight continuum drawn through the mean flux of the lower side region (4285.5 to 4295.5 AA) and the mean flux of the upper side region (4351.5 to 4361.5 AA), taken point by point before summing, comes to 1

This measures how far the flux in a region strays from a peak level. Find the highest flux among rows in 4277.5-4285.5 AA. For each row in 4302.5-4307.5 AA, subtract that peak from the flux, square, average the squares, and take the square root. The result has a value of 1.5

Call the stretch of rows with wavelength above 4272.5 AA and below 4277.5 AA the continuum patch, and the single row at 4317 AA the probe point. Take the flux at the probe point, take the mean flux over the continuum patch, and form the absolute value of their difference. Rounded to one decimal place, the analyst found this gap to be 1.3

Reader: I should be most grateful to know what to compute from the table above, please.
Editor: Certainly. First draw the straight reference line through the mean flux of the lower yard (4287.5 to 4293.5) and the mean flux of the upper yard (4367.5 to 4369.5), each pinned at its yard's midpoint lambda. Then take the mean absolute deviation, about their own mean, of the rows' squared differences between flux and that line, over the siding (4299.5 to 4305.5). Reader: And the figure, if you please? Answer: 0.15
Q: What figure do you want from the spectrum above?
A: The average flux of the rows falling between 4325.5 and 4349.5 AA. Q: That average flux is 4.11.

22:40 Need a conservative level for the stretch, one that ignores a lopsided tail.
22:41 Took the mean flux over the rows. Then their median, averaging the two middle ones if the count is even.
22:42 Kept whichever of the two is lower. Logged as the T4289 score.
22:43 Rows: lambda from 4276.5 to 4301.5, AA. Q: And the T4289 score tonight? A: 3.6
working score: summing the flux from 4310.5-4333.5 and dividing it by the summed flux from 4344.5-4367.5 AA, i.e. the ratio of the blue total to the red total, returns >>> 0.95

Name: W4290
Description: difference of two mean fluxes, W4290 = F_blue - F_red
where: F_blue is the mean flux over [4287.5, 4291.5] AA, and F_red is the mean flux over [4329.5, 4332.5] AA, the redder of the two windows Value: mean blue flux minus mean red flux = -1.1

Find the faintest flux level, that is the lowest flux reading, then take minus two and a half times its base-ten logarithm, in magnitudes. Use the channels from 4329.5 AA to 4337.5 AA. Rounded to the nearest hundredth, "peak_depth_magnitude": -1.47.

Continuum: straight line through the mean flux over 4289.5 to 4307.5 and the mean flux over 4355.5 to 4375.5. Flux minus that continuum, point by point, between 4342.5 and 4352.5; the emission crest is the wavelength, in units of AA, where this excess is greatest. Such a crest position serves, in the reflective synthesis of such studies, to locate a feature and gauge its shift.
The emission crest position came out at 4349 AA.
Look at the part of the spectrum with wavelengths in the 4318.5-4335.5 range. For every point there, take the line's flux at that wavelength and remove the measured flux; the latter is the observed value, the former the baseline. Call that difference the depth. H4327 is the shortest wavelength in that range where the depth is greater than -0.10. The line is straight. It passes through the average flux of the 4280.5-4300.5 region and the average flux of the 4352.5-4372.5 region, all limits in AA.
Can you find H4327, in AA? 4323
